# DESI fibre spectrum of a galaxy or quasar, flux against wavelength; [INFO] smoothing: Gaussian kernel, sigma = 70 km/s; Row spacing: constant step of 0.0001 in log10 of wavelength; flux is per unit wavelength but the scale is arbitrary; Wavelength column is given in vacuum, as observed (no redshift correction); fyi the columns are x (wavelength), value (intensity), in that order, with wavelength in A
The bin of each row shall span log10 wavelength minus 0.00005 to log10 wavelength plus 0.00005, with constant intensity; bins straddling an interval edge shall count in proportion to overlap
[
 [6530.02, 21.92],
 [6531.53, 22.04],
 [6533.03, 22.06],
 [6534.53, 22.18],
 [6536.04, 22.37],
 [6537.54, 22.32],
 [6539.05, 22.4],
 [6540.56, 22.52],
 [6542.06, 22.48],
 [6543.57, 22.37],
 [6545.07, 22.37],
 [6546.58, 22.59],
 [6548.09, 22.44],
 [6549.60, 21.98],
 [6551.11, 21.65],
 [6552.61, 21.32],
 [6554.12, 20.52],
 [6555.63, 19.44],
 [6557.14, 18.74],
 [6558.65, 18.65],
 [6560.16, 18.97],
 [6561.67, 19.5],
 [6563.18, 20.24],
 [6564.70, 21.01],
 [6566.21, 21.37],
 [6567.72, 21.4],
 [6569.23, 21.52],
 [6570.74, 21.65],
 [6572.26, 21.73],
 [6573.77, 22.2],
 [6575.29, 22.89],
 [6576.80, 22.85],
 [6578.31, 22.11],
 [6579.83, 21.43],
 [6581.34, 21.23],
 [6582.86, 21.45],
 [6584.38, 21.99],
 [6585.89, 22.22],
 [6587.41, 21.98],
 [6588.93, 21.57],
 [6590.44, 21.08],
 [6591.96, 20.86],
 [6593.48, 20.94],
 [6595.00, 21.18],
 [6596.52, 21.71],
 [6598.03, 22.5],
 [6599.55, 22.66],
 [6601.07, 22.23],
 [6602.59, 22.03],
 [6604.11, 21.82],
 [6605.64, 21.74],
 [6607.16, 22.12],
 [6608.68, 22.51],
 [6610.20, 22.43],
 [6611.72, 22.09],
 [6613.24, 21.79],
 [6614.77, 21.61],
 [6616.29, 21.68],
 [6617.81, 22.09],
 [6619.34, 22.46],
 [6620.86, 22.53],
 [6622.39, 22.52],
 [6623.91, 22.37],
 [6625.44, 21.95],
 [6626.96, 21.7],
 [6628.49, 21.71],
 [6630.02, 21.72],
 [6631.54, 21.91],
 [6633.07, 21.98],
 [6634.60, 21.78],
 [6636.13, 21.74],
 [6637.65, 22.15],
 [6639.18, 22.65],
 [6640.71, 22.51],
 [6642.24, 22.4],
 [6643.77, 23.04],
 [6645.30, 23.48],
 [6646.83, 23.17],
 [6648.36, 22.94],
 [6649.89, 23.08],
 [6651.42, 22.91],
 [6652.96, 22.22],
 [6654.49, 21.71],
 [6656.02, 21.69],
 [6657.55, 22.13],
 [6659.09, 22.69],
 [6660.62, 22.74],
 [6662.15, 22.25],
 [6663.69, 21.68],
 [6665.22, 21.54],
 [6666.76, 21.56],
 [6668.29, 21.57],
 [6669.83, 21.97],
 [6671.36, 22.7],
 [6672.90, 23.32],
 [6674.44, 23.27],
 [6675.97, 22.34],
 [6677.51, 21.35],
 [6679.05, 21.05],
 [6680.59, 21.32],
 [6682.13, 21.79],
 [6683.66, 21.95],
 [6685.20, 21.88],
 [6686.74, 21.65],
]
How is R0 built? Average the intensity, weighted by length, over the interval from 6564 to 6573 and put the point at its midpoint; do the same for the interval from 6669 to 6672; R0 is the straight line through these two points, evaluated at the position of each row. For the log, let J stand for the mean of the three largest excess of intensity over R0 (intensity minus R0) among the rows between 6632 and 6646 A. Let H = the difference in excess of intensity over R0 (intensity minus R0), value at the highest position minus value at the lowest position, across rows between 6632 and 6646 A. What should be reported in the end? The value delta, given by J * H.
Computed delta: 1.4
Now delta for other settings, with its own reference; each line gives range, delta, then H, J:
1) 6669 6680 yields -0.8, -1.0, 0.76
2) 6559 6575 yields 1.2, 3.1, 0.37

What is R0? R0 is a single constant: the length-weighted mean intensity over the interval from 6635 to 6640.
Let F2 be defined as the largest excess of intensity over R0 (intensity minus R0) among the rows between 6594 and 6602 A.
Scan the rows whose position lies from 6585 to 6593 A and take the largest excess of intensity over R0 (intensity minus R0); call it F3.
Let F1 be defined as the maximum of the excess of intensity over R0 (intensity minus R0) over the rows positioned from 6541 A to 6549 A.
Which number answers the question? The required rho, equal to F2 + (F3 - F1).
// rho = 0.1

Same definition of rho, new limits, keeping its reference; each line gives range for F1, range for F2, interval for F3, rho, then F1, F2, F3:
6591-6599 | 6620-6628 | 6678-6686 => -0.2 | 0.3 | 0.36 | -0.2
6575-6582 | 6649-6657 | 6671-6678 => 1.3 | 0.7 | 0.91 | 1.1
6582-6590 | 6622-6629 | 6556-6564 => -1.6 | 0.0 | 0.35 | -1.9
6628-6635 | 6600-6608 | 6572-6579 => 1.0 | -0.2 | 0.06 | 0.7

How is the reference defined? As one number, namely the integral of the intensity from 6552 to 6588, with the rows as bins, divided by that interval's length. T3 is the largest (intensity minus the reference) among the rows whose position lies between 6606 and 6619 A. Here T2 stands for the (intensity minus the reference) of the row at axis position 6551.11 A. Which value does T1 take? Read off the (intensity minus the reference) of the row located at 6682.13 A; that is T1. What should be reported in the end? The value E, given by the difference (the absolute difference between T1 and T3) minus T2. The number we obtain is 0.16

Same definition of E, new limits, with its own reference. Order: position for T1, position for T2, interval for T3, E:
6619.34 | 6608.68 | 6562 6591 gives -0.99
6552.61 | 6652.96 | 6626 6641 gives 0.20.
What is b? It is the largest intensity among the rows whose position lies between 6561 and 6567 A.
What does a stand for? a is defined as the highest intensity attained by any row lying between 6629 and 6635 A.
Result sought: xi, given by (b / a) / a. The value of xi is 0.0442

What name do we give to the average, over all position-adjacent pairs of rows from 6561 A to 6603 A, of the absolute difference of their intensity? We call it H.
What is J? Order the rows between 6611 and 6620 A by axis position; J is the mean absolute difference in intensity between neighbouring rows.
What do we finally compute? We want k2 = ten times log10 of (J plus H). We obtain -2.01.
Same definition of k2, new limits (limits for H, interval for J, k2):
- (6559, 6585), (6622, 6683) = -1.42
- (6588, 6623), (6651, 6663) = -1.75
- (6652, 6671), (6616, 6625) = -3.06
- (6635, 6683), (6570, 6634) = -1.79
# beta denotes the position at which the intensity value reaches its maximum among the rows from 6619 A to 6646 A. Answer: 6645.30 A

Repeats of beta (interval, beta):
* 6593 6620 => 6599.55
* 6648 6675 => 6672.90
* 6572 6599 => 6575.29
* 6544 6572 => 6546.58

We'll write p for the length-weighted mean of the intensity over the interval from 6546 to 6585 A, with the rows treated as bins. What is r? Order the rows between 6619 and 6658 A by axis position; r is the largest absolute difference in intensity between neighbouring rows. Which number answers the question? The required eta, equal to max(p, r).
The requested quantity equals 21.2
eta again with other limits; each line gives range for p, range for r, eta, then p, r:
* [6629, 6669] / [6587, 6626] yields 22.3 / 22.28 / 0.79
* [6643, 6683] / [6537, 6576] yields 22.3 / 22.29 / 1.08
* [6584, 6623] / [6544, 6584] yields 21.9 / 21.93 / 1.08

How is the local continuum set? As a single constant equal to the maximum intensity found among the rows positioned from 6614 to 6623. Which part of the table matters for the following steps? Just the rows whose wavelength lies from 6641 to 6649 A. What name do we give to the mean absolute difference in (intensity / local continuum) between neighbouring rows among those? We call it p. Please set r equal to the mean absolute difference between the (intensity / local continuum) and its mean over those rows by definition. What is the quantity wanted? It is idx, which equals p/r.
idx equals 1.51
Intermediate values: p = 0.018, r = 0.012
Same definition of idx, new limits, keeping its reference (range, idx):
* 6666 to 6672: 0.99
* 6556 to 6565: 0.66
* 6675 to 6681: 1.26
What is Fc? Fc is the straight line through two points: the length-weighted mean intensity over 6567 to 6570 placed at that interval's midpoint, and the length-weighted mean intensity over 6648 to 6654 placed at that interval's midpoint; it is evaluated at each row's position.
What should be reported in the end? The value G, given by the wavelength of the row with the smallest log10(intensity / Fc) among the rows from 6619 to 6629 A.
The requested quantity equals 6628.49 A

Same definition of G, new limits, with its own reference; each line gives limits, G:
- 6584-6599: 6591.96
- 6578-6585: 6581.34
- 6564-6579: 6564.70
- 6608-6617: 6614.77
